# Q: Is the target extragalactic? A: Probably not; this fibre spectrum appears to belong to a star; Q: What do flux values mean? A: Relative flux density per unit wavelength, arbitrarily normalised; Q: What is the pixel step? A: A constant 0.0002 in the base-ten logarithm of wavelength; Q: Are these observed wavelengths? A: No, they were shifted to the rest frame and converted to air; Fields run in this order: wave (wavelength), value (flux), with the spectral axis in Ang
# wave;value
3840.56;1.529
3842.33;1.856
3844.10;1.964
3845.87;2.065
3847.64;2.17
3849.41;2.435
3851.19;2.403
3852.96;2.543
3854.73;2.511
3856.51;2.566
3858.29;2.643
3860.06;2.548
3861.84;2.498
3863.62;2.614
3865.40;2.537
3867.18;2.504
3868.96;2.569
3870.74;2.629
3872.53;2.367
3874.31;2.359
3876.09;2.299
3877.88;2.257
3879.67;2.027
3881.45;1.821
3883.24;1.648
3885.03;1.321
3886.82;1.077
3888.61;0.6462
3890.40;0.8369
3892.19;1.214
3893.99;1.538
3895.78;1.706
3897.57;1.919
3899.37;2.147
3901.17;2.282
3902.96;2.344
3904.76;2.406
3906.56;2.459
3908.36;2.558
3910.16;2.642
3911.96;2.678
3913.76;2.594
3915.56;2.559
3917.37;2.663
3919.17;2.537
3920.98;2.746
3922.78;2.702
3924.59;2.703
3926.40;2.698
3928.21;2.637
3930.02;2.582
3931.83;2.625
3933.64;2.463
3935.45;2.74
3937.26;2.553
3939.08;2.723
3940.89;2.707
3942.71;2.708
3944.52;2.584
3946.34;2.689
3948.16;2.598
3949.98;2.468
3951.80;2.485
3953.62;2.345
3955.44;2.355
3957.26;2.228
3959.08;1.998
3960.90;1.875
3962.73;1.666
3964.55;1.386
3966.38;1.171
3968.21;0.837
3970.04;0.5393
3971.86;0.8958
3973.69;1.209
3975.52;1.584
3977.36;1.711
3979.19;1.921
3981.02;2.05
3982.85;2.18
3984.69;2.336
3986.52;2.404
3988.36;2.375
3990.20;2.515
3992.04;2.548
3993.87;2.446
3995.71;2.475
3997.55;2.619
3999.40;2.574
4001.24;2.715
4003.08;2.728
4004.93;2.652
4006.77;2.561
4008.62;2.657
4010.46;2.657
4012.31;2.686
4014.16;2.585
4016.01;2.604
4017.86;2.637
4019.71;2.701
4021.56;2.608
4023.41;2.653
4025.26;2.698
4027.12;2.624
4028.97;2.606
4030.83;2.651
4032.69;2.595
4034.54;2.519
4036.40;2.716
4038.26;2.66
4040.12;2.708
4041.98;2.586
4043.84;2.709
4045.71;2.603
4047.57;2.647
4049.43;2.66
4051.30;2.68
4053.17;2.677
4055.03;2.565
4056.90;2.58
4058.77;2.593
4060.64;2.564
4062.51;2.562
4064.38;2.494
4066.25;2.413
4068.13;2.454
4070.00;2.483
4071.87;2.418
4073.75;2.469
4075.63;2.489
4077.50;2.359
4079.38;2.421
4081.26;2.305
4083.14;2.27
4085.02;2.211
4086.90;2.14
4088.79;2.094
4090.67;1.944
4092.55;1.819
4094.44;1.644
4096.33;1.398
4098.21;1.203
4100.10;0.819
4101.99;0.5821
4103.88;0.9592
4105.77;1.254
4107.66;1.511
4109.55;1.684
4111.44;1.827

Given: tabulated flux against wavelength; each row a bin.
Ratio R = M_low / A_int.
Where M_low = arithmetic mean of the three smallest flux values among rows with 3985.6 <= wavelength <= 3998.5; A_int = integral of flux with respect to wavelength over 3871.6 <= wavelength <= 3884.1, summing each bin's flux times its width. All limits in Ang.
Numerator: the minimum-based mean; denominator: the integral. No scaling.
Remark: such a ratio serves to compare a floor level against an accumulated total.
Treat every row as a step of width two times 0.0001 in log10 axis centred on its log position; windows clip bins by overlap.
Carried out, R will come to 0.091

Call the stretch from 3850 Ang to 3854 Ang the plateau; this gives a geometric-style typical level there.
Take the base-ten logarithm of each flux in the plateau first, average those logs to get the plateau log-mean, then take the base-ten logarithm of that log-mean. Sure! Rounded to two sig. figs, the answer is -0.41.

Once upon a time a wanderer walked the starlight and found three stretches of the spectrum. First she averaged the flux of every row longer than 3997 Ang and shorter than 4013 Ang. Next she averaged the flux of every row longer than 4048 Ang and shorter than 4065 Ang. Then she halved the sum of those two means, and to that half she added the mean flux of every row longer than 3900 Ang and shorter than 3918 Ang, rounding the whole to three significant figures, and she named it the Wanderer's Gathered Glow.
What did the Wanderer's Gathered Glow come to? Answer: 5.14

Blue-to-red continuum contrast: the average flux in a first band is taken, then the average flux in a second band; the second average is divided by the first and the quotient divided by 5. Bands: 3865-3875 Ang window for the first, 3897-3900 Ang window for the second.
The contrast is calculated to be 0.16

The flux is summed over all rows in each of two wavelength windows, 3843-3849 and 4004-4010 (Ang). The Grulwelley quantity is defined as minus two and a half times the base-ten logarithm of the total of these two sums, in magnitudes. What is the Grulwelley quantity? -2.87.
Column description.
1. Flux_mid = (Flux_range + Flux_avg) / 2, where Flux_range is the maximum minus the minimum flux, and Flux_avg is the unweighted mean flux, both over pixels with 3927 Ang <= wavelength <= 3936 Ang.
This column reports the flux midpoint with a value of 1.44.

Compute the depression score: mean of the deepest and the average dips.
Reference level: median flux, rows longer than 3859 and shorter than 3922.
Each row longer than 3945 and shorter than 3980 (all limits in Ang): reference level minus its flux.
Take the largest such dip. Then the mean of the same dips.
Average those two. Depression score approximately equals 1.2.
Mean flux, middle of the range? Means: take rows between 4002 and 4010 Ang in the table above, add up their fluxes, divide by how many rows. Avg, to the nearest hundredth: 2.65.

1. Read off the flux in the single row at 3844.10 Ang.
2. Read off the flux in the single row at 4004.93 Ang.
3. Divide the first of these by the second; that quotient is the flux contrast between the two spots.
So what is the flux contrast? 0.74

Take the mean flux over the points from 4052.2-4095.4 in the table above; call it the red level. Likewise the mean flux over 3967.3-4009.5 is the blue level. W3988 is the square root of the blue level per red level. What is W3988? 0.95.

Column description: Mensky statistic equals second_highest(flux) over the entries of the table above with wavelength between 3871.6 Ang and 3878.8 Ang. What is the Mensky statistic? 2.359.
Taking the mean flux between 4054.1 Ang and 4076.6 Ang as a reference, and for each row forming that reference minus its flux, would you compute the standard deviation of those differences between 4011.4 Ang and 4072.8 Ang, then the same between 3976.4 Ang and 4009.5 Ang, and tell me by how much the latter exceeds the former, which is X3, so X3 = 0.2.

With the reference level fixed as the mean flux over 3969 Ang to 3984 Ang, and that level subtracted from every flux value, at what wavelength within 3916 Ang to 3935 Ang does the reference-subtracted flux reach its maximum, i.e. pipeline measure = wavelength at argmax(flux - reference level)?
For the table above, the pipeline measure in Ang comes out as 3920.98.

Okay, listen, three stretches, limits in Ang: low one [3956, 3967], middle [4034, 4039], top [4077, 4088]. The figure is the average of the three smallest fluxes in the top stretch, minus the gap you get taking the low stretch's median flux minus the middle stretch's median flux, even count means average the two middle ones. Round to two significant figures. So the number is 3.1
